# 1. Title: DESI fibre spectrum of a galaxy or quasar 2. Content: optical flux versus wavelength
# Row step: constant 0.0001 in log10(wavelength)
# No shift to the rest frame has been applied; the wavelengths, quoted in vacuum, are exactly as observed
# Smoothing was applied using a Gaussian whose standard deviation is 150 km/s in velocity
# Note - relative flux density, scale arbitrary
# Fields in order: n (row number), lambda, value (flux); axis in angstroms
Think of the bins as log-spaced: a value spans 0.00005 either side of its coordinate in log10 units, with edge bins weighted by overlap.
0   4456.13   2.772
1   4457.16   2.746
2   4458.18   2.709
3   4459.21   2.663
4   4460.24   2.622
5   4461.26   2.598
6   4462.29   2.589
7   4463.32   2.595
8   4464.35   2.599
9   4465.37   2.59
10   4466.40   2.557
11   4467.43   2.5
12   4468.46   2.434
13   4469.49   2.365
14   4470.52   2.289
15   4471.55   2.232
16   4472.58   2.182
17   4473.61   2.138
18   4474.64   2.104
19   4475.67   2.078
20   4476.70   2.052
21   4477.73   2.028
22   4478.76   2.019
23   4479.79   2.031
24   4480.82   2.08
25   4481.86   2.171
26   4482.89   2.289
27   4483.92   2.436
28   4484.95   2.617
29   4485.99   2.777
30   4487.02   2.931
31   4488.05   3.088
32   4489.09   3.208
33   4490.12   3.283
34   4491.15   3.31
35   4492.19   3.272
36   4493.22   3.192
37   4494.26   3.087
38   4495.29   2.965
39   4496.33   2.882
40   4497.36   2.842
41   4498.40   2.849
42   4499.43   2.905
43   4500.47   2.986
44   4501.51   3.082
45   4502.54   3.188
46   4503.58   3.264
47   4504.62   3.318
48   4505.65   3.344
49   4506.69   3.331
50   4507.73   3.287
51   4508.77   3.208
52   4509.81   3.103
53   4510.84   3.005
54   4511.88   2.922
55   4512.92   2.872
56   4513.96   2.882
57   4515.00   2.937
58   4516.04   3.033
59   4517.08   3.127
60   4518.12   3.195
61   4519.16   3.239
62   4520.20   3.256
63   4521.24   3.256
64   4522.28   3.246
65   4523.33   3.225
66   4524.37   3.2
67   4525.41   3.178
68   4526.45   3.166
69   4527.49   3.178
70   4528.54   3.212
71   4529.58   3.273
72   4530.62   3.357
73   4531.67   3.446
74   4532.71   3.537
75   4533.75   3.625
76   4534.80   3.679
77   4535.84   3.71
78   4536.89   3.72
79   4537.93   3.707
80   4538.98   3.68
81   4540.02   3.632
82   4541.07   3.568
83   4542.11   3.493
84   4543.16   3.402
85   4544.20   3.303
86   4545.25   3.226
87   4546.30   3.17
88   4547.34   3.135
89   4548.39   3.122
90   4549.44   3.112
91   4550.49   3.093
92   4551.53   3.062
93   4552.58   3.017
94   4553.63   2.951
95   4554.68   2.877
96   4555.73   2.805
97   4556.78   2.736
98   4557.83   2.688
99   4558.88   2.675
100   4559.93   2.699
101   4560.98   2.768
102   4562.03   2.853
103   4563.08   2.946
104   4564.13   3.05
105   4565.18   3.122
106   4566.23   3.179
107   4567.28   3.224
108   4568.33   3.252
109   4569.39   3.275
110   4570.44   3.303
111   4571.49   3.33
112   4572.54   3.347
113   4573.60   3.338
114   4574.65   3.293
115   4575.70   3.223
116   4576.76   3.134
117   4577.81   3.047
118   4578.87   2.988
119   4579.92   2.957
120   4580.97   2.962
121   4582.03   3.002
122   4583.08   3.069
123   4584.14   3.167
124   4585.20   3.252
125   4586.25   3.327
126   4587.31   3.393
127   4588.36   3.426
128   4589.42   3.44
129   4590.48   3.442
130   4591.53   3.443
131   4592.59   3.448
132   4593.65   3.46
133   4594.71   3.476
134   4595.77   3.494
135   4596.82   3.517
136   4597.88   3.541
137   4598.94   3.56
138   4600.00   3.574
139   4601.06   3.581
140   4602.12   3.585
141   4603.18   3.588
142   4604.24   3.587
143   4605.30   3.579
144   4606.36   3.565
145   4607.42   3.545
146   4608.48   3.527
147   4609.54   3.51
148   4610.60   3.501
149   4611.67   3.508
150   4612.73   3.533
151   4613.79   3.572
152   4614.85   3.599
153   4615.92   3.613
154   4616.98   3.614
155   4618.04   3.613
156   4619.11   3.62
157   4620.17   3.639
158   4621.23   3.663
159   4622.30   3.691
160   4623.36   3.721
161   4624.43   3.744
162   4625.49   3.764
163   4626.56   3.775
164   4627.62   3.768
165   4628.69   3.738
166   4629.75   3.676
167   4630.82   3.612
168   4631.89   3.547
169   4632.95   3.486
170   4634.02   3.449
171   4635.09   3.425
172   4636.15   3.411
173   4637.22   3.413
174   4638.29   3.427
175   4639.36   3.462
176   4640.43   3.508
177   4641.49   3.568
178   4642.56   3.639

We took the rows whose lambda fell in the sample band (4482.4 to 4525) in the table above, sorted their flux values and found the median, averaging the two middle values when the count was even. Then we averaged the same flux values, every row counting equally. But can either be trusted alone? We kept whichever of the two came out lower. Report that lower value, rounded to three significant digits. 3.06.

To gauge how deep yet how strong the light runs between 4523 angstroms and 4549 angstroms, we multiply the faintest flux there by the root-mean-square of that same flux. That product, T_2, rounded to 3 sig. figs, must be 10.6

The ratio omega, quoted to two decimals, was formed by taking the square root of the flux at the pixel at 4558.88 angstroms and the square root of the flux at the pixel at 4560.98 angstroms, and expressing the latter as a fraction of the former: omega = 1.02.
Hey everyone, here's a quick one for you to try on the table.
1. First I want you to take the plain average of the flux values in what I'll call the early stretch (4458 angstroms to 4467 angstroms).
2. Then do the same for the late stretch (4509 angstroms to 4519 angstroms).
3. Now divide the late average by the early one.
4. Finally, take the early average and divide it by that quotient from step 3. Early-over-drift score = 2.3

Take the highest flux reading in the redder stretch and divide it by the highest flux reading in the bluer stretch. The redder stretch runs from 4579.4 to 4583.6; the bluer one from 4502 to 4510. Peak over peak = 0.92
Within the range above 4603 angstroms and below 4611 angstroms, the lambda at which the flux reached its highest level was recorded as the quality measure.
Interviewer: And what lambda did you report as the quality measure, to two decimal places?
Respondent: 4603.18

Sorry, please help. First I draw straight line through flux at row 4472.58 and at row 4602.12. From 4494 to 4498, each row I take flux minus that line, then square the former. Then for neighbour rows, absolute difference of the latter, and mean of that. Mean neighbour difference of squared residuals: 0.10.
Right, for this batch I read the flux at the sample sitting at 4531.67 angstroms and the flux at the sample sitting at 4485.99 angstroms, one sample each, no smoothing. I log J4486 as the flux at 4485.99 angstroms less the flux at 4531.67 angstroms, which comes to -0.67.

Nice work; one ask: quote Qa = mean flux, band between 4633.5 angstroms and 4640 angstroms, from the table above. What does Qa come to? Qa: 3.43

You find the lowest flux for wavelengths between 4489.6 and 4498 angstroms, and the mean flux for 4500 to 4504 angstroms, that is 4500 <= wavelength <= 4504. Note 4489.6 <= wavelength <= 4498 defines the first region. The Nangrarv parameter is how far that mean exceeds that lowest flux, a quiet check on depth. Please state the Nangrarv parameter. 0.29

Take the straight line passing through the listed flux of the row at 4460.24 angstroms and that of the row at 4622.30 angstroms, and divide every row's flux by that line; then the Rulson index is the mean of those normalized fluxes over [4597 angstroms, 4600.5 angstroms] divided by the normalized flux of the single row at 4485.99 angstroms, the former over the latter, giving 1.01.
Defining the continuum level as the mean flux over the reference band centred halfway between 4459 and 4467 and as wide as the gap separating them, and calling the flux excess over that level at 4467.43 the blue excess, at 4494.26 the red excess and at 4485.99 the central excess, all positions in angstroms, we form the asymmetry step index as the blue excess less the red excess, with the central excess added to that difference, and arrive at -0.4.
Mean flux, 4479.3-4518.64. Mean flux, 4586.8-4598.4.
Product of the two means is 10.2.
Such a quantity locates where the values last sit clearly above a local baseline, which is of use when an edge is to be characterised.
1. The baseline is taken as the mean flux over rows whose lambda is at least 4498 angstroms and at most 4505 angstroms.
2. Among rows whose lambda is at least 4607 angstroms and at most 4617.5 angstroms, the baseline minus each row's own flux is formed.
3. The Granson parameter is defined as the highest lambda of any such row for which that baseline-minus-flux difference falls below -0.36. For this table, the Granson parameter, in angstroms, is 4616.98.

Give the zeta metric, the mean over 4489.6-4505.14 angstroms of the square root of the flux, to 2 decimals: 1.76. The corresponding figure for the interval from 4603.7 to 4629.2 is 1.90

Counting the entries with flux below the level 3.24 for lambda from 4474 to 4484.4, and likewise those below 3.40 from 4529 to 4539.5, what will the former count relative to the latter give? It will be 5.0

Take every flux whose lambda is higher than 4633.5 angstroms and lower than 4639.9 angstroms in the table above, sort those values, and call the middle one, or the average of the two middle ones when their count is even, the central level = 3.43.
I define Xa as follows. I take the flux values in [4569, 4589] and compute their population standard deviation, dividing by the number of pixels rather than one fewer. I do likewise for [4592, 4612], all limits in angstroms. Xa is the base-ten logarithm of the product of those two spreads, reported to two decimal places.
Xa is -2.18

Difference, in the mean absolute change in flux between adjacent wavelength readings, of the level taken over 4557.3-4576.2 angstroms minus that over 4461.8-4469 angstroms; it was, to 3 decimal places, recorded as 0.018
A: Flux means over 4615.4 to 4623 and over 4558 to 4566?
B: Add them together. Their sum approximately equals 6.5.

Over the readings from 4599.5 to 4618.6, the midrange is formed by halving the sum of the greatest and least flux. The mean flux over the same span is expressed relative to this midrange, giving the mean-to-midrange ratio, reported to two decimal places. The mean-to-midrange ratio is 1.00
